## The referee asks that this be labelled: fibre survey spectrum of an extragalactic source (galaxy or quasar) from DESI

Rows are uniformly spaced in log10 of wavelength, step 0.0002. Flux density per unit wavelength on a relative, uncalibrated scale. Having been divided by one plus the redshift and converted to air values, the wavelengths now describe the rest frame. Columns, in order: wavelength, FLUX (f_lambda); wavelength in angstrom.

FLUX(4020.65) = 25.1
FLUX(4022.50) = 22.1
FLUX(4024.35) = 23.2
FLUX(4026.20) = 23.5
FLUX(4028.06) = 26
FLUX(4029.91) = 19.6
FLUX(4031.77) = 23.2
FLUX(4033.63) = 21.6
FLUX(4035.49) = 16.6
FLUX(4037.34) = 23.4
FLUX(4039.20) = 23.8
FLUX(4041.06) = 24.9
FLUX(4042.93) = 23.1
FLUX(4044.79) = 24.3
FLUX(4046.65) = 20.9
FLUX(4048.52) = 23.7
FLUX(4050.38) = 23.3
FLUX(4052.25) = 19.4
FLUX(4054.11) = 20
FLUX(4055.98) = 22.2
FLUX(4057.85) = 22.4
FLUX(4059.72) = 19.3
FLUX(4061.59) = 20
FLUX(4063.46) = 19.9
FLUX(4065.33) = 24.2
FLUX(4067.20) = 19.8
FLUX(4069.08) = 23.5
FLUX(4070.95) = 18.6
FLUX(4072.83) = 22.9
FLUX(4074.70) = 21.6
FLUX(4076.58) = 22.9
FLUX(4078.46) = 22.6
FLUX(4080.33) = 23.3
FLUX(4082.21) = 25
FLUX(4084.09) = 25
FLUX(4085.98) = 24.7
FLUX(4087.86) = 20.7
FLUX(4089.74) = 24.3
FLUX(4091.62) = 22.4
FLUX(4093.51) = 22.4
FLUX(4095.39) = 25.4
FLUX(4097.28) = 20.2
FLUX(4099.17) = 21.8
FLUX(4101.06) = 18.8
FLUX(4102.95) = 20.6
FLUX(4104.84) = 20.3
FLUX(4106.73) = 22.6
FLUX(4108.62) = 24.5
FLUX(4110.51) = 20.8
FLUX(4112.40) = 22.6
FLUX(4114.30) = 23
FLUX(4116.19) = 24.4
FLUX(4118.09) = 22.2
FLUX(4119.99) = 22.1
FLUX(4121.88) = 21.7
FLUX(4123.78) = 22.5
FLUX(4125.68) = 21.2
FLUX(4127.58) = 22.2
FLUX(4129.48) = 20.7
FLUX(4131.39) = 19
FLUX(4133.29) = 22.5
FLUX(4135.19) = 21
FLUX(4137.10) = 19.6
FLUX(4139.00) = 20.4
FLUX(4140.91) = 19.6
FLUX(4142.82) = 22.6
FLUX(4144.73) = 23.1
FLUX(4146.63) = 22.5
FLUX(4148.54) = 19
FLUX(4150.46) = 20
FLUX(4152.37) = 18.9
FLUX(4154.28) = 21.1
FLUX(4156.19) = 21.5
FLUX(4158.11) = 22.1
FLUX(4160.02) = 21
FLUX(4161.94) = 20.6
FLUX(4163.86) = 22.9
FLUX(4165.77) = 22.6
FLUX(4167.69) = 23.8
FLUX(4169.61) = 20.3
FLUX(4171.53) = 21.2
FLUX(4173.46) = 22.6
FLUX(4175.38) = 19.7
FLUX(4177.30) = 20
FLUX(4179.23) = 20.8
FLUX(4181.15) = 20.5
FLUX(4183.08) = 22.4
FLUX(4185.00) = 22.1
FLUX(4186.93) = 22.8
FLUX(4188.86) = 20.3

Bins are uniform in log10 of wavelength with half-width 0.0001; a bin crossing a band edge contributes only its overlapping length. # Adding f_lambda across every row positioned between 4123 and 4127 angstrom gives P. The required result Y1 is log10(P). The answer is 1.64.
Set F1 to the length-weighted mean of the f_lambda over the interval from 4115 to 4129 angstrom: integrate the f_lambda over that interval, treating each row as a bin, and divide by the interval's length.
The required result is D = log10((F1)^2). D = 2.70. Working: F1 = 22.3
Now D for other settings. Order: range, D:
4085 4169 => 2.67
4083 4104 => 2.70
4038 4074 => 2.68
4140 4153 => 2.64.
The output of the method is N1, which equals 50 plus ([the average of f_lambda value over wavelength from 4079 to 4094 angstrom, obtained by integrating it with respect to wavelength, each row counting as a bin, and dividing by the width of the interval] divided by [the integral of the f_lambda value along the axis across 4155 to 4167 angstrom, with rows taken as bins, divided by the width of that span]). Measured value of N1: 51.1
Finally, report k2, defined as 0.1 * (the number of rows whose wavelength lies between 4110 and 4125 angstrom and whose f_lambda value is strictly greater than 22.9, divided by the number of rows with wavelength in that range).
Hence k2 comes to 0.025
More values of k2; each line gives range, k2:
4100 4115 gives 0.025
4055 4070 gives 0.025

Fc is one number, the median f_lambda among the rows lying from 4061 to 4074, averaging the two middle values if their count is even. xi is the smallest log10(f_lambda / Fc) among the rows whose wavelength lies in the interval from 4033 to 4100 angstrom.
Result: -0.081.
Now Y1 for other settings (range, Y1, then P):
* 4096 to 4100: 1.62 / 42.0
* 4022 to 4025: 1.66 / 45.3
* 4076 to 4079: 1.66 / 45.5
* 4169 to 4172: 1.62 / 41.5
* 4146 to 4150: 1.62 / 41.5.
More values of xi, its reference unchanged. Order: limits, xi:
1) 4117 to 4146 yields -0.022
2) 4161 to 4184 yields -0.007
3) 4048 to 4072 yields -0.032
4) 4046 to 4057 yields -0.013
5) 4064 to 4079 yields -0.032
